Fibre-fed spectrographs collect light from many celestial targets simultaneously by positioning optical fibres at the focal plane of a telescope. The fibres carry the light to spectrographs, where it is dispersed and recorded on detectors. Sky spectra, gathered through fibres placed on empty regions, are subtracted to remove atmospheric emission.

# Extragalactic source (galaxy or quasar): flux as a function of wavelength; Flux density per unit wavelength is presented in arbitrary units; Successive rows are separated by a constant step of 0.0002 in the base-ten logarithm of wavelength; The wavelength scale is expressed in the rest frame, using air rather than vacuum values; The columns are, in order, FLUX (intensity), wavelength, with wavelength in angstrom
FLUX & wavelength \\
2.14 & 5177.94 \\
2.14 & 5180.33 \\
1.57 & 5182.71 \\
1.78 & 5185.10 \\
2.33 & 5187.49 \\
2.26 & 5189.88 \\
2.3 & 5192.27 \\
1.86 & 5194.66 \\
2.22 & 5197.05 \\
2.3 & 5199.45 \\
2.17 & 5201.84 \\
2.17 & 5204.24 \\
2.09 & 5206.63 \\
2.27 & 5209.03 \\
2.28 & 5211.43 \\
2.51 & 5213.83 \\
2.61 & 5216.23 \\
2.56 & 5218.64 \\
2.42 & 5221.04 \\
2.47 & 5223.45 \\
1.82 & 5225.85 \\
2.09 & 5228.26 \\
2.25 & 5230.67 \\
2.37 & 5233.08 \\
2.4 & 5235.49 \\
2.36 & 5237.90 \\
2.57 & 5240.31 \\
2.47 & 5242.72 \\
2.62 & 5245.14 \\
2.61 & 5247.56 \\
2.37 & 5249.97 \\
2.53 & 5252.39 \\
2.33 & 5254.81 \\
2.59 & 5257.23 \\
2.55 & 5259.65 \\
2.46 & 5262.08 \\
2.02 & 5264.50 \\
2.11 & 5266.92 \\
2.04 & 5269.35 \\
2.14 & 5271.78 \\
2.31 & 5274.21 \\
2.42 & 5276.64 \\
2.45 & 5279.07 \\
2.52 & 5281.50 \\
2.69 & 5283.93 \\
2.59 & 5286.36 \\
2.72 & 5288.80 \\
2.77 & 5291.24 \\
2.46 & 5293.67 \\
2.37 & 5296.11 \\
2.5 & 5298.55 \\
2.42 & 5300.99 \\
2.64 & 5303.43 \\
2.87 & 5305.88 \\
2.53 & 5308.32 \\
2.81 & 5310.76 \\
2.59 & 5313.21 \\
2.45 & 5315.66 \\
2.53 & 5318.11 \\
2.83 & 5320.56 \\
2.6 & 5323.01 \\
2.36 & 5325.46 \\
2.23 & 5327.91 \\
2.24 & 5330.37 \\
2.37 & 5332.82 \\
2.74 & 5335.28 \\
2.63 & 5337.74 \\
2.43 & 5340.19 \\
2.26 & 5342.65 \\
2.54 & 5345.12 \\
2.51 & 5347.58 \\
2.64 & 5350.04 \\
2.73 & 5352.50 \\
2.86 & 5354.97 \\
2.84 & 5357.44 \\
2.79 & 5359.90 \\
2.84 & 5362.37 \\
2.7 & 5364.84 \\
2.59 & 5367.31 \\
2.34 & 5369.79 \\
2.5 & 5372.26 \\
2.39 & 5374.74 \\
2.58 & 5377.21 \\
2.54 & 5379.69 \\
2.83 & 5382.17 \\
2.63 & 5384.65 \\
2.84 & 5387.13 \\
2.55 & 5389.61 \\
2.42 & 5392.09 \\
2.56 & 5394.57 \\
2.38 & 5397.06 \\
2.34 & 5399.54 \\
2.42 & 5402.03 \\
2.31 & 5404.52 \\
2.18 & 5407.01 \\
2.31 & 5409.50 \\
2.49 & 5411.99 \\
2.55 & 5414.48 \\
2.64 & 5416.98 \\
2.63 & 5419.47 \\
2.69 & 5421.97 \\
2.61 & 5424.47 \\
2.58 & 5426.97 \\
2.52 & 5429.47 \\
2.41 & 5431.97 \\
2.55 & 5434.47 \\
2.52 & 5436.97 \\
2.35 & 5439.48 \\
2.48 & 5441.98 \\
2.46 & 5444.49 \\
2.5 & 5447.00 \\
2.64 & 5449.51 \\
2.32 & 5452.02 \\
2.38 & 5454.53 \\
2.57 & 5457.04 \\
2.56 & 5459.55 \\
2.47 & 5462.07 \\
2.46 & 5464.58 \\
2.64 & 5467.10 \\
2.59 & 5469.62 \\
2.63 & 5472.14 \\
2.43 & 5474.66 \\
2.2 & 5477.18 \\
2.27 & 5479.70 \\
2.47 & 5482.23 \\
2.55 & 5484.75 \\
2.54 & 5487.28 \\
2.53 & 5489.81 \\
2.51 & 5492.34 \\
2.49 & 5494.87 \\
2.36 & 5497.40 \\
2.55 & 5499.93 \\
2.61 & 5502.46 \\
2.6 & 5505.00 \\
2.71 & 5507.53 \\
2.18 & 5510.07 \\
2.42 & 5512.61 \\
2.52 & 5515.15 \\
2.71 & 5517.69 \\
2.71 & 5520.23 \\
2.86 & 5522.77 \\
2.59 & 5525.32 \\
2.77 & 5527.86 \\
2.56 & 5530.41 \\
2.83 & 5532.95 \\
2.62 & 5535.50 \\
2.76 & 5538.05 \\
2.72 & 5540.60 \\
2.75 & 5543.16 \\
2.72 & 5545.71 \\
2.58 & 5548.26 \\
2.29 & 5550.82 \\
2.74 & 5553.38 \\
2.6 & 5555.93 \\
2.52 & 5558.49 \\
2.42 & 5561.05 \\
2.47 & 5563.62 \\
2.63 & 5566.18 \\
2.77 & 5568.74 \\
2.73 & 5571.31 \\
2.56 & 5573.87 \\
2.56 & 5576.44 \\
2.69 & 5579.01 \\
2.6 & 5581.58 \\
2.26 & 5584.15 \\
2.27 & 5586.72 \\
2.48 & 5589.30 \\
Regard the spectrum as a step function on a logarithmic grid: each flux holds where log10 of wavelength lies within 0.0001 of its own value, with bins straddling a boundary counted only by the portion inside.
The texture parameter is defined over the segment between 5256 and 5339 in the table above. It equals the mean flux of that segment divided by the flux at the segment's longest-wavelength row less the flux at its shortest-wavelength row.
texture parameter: 62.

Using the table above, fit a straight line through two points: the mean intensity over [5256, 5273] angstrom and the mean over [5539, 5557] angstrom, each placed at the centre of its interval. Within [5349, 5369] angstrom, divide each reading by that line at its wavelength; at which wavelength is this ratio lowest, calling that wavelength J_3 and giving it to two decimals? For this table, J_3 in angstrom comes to 5367.31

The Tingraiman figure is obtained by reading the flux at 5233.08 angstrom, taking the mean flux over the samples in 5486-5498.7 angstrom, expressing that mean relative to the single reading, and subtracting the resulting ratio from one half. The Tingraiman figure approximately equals -0.55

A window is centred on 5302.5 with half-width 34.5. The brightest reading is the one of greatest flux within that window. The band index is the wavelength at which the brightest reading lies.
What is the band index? 5305.88 angstrom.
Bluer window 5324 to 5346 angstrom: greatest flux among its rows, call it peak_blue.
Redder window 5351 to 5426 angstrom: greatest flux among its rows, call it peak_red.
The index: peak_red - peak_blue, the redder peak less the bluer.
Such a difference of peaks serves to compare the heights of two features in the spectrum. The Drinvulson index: 0.120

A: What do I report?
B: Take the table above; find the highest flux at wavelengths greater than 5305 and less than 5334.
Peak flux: 2.87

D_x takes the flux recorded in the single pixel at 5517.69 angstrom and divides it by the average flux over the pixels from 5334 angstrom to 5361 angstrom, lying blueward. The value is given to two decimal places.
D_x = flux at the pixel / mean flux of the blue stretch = 1.03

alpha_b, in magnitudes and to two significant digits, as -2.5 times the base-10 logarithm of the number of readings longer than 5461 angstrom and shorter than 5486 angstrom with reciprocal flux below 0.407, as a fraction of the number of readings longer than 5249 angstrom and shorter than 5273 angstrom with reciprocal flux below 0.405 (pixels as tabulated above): -0.92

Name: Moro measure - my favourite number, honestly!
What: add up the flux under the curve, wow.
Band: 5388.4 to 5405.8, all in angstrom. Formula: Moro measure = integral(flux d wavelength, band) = 42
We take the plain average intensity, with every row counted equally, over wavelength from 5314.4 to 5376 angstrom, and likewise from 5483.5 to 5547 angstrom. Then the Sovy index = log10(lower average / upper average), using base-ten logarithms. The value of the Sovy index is -0.008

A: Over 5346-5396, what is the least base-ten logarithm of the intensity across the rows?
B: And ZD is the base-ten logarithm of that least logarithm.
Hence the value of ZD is -0.43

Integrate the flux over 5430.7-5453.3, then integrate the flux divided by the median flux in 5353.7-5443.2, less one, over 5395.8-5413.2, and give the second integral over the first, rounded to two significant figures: -0.025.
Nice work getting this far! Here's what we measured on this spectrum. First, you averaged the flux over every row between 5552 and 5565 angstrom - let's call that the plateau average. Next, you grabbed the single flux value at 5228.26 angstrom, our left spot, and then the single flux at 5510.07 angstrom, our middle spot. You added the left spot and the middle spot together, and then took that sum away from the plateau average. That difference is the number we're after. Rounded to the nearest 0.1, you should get -1.7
